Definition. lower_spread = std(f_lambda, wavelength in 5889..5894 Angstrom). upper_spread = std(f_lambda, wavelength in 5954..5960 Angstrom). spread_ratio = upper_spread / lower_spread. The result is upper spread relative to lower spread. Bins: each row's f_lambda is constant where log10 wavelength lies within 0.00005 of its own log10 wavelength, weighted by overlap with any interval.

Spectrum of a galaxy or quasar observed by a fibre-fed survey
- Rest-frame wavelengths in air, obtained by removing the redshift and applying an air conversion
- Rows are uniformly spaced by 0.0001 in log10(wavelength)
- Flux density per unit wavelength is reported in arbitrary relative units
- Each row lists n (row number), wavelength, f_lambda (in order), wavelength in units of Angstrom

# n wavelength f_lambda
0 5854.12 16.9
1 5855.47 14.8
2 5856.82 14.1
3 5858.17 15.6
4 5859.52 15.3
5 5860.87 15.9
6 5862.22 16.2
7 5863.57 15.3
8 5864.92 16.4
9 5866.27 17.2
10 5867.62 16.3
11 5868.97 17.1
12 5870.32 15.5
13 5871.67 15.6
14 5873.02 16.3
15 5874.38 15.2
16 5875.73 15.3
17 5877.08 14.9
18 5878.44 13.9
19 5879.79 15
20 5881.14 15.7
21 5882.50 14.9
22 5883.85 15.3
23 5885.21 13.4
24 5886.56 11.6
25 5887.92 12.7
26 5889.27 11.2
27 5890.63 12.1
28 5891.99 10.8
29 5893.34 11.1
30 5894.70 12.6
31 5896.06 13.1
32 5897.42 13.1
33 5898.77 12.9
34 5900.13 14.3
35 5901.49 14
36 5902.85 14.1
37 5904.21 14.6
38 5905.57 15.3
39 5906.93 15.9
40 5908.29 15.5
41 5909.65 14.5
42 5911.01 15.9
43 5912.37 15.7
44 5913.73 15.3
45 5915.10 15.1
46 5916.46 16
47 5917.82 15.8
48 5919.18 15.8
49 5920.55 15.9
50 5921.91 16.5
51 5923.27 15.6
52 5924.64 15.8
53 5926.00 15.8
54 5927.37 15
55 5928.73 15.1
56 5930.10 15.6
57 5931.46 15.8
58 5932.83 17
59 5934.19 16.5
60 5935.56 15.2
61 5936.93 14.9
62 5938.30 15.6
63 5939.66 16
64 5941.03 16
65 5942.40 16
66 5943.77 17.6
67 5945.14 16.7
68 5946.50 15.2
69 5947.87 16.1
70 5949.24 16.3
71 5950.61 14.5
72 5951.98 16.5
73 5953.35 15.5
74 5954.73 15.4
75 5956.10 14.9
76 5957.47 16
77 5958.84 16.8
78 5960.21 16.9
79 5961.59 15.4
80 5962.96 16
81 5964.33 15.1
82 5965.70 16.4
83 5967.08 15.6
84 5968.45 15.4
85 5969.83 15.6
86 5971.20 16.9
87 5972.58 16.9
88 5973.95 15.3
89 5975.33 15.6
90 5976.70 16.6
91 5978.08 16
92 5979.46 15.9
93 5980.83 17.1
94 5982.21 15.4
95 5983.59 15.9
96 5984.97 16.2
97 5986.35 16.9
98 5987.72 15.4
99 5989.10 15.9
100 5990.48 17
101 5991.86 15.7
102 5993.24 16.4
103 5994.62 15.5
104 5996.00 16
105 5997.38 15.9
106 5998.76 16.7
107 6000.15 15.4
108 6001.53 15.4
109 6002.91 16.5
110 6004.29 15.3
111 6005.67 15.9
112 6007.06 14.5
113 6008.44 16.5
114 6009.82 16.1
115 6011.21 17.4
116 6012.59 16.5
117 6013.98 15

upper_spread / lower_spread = 1.5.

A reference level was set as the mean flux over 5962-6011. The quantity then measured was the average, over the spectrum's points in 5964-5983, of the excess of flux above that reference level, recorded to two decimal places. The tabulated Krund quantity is 0.02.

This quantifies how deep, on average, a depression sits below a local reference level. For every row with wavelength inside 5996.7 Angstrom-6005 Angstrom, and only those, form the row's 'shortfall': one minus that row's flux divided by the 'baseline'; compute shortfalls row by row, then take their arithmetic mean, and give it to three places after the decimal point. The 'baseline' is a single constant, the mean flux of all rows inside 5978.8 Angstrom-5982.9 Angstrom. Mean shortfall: 0.017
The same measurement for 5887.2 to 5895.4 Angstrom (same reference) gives 0.272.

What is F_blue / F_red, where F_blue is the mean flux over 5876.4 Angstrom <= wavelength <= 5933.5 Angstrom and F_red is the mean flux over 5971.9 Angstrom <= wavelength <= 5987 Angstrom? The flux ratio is 0.90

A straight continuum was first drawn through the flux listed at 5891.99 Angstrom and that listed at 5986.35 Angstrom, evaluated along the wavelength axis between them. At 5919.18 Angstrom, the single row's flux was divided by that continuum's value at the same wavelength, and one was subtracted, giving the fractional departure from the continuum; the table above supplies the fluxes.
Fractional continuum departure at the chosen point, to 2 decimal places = 0.26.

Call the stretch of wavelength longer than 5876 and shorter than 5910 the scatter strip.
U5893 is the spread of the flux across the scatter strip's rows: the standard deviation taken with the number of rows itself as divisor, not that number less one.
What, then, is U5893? 1.50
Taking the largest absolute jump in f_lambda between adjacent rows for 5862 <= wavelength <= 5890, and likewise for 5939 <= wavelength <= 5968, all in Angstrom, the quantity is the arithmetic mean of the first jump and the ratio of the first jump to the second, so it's 1.4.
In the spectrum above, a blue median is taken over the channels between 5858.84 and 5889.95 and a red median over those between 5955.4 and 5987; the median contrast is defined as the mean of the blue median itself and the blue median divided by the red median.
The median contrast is 8.13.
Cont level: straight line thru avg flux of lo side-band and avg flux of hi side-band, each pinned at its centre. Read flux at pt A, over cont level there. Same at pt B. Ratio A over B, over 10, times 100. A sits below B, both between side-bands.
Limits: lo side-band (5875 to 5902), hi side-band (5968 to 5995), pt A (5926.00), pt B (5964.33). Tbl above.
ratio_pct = 11.3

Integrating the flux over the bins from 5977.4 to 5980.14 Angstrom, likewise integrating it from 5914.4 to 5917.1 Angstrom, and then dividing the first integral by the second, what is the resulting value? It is 1.04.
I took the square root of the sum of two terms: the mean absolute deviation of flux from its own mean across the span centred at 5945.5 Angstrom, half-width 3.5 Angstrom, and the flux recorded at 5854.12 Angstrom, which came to 4.19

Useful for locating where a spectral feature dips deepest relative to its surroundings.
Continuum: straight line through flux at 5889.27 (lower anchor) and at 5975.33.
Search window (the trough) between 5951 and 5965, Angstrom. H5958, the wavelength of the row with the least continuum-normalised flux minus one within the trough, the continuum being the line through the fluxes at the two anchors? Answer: 5964.33 Angstrom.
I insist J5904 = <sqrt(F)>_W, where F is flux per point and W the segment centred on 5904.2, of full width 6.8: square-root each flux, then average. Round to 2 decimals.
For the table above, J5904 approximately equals 3.84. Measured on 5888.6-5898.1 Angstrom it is 3.46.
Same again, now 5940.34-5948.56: 4.03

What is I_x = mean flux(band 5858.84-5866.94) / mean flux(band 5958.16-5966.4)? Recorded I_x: 0.997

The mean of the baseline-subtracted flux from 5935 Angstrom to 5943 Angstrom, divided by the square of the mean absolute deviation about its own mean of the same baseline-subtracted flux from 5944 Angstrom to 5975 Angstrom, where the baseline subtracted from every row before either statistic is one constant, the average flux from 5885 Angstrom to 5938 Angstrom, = 3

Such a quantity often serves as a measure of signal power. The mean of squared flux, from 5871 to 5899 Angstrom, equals 189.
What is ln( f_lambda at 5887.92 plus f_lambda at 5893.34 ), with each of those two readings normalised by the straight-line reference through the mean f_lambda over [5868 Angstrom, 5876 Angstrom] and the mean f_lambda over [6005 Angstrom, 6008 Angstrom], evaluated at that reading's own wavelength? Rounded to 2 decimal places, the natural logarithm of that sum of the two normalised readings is 0.41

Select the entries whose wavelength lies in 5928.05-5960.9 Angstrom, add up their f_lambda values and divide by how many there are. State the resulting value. 15.9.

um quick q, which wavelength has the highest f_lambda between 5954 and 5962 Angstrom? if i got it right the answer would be 5960.21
